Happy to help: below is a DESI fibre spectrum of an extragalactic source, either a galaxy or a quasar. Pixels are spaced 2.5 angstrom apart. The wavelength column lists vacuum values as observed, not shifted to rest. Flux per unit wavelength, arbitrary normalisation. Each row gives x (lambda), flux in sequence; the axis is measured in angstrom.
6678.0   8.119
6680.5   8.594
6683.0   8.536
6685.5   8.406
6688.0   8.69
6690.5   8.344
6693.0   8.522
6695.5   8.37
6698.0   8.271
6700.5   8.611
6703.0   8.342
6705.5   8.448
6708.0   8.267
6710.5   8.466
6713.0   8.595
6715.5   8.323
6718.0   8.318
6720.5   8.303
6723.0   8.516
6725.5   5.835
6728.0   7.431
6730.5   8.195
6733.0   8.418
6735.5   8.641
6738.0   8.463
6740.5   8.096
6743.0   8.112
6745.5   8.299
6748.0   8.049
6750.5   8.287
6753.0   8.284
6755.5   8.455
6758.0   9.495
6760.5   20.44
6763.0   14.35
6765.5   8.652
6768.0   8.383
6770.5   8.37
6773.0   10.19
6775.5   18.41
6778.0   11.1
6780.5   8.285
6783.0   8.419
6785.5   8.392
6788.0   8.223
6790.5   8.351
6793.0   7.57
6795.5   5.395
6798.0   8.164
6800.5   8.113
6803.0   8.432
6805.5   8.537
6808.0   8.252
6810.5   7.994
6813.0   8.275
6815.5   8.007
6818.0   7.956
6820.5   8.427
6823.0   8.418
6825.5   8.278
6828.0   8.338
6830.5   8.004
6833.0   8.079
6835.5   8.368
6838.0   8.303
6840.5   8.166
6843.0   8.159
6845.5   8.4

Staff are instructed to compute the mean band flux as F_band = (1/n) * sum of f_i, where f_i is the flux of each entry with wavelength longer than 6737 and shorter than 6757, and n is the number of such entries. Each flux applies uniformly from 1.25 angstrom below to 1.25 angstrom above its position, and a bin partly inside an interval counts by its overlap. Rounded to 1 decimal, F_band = 8.3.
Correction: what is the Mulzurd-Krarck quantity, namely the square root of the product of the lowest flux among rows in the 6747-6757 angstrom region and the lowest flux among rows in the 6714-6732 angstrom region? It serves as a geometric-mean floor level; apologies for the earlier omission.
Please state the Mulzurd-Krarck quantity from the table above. 6.9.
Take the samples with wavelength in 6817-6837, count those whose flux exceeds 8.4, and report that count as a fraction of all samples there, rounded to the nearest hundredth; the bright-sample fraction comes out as 0.25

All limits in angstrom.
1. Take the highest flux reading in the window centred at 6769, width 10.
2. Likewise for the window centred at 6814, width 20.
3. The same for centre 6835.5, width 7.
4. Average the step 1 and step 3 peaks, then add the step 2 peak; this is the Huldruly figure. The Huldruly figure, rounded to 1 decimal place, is 17.8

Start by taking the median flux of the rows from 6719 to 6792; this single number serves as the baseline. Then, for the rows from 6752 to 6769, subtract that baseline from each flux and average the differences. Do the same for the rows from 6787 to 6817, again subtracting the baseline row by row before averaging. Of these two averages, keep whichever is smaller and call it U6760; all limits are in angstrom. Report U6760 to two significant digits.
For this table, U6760 -0.44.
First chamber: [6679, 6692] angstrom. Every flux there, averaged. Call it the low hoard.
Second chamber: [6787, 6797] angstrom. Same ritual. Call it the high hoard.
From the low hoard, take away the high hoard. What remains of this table 1.1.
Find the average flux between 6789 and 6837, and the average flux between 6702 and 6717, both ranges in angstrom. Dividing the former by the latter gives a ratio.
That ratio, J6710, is 0.958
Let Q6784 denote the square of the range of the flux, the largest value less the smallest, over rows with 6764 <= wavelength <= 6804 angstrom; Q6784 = 169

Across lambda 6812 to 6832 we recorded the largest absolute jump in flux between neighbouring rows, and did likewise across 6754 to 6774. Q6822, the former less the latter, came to -10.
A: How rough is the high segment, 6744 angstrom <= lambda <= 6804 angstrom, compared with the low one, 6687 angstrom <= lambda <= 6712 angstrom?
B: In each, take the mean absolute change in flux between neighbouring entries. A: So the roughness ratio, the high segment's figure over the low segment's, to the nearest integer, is 11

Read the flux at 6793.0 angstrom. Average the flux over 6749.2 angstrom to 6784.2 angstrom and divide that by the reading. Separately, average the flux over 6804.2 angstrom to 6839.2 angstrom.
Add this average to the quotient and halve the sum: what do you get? 4.83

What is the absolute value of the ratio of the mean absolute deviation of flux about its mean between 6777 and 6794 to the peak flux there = 0.064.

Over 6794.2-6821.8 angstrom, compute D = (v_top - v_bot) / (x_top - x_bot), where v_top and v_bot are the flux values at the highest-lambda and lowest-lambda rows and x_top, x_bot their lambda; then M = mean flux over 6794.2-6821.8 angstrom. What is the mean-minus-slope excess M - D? 7.84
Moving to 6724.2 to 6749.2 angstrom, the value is 7.86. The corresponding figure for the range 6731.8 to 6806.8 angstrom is 9.34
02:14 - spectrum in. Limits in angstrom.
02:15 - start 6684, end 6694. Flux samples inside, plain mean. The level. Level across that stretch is 8.49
